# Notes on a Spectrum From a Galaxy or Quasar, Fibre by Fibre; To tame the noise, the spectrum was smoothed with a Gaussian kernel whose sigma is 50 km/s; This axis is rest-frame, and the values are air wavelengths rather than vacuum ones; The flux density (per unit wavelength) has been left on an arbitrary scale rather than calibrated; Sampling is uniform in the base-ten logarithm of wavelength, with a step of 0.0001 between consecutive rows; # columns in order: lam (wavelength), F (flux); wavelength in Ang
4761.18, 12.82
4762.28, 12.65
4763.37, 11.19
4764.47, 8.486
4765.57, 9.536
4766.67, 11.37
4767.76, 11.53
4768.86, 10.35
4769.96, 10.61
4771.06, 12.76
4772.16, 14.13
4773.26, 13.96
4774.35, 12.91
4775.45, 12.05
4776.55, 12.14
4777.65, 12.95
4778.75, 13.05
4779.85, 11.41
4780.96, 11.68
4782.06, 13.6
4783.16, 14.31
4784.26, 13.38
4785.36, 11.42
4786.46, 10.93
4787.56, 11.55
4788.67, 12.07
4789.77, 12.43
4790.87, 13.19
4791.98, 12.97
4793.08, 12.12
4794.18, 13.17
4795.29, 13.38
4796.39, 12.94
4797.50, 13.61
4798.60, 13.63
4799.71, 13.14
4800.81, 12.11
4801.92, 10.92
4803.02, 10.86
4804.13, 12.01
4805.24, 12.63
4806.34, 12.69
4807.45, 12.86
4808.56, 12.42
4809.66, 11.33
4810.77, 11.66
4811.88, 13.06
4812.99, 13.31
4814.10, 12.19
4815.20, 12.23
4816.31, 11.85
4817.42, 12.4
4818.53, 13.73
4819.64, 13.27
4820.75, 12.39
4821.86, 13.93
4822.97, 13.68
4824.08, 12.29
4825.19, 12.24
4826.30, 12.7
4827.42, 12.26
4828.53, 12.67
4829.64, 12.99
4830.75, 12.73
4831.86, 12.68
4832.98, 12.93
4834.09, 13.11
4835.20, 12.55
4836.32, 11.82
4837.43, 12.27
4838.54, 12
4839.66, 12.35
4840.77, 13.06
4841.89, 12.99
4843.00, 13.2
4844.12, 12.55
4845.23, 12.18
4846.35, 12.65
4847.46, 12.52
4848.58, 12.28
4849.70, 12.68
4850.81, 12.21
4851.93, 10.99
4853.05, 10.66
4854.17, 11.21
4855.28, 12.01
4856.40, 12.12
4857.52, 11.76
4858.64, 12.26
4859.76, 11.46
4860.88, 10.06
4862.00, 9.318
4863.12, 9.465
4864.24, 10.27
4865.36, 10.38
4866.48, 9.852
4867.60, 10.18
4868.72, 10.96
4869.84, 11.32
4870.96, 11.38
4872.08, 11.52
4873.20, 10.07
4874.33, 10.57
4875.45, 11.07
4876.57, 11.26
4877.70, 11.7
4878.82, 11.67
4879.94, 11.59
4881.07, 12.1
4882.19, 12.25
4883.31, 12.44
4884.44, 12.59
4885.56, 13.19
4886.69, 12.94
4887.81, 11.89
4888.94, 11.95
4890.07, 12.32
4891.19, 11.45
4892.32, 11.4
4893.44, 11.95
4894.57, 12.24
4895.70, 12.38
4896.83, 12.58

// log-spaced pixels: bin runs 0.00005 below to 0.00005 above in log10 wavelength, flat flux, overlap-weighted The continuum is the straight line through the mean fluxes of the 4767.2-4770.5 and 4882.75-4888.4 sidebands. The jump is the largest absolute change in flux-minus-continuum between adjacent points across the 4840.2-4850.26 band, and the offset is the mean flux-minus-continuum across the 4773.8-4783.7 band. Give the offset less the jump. 1.0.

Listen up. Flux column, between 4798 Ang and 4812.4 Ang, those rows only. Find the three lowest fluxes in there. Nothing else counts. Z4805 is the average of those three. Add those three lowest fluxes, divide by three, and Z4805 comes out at 11.0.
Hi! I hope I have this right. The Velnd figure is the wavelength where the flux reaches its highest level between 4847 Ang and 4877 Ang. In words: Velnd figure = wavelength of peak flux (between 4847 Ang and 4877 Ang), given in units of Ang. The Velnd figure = 4849.70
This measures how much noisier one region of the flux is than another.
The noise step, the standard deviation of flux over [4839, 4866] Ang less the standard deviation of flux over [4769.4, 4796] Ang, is 0.1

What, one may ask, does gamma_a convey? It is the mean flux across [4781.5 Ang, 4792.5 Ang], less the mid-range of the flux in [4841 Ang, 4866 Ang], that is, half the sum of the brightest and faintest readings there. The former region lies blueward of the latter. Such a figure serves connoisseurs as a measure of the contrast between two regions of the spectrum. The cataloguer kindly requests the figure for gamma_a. 1.33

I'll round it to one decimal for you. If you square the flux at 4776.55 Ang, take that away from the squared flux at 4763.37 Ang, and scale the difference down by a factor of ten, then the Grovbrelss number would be -2.2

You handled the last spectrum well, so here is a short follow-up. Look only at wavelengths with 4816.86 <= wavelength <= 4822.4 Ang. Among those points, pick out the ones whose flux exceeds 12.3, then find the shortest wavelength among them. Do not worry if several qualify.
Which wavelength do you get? 4817.42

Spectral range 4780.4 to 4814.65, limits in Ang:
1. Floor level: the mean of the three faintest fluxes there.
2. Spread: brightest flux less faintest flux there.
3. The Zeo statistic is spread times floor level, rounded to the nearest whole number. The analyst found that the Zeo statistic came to 38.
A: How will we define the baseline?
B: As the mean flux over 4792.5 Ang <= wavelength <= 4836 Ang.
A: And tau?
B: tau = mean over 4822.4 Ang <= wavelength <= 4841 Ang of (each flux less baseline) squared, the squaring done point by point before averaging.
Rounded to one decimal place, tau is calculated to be 0.2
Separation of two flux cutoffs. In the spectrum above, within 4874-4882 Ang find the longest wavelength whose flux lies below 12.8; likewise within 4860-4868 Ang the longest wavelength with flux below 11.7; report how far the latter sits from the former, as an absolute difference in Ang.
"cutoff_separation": 13.5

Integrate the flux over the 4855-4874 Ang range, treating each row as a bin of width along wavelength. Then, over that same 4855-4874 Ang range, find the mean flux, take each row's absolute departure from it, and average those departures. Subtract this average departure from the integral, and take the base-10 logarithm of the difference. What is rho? 2.31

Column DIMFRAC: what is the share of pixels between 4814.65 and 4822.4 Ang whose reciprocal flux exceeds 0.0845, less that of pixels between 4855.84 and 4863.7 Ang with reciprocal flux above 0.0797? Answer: -1.0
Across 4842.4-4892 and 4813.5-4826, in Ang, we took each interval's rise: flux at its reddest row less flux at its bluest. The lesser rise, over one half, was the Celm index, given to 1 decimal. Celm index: -3.5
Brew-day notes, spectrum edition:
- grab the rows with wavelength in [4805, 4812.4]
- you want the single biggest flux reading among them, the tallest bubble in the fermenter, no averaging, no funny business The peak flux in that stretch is 13.06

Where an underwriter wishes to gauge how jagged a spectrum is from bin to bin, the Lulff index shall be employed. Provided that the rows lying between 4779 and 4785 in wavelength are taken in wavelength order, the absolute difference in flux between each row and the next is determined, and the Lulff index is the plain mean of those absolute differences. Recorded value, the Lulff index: 0.96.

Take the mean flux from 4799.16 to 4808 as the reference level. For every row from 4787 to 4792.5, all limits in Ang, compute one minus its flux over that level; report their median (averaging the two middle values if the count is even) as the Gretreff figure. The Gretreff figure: -0.02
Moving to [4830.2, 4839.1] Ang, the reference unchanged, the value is -0.04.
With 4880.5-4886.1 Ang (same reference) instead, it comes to -0.02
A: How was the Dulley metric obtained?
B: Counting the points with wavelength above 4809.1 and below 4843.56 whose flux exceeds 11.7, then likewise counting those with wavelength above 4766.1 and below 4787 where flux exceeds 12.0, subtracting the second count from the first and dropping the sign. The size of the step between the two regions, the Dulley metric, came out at 18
